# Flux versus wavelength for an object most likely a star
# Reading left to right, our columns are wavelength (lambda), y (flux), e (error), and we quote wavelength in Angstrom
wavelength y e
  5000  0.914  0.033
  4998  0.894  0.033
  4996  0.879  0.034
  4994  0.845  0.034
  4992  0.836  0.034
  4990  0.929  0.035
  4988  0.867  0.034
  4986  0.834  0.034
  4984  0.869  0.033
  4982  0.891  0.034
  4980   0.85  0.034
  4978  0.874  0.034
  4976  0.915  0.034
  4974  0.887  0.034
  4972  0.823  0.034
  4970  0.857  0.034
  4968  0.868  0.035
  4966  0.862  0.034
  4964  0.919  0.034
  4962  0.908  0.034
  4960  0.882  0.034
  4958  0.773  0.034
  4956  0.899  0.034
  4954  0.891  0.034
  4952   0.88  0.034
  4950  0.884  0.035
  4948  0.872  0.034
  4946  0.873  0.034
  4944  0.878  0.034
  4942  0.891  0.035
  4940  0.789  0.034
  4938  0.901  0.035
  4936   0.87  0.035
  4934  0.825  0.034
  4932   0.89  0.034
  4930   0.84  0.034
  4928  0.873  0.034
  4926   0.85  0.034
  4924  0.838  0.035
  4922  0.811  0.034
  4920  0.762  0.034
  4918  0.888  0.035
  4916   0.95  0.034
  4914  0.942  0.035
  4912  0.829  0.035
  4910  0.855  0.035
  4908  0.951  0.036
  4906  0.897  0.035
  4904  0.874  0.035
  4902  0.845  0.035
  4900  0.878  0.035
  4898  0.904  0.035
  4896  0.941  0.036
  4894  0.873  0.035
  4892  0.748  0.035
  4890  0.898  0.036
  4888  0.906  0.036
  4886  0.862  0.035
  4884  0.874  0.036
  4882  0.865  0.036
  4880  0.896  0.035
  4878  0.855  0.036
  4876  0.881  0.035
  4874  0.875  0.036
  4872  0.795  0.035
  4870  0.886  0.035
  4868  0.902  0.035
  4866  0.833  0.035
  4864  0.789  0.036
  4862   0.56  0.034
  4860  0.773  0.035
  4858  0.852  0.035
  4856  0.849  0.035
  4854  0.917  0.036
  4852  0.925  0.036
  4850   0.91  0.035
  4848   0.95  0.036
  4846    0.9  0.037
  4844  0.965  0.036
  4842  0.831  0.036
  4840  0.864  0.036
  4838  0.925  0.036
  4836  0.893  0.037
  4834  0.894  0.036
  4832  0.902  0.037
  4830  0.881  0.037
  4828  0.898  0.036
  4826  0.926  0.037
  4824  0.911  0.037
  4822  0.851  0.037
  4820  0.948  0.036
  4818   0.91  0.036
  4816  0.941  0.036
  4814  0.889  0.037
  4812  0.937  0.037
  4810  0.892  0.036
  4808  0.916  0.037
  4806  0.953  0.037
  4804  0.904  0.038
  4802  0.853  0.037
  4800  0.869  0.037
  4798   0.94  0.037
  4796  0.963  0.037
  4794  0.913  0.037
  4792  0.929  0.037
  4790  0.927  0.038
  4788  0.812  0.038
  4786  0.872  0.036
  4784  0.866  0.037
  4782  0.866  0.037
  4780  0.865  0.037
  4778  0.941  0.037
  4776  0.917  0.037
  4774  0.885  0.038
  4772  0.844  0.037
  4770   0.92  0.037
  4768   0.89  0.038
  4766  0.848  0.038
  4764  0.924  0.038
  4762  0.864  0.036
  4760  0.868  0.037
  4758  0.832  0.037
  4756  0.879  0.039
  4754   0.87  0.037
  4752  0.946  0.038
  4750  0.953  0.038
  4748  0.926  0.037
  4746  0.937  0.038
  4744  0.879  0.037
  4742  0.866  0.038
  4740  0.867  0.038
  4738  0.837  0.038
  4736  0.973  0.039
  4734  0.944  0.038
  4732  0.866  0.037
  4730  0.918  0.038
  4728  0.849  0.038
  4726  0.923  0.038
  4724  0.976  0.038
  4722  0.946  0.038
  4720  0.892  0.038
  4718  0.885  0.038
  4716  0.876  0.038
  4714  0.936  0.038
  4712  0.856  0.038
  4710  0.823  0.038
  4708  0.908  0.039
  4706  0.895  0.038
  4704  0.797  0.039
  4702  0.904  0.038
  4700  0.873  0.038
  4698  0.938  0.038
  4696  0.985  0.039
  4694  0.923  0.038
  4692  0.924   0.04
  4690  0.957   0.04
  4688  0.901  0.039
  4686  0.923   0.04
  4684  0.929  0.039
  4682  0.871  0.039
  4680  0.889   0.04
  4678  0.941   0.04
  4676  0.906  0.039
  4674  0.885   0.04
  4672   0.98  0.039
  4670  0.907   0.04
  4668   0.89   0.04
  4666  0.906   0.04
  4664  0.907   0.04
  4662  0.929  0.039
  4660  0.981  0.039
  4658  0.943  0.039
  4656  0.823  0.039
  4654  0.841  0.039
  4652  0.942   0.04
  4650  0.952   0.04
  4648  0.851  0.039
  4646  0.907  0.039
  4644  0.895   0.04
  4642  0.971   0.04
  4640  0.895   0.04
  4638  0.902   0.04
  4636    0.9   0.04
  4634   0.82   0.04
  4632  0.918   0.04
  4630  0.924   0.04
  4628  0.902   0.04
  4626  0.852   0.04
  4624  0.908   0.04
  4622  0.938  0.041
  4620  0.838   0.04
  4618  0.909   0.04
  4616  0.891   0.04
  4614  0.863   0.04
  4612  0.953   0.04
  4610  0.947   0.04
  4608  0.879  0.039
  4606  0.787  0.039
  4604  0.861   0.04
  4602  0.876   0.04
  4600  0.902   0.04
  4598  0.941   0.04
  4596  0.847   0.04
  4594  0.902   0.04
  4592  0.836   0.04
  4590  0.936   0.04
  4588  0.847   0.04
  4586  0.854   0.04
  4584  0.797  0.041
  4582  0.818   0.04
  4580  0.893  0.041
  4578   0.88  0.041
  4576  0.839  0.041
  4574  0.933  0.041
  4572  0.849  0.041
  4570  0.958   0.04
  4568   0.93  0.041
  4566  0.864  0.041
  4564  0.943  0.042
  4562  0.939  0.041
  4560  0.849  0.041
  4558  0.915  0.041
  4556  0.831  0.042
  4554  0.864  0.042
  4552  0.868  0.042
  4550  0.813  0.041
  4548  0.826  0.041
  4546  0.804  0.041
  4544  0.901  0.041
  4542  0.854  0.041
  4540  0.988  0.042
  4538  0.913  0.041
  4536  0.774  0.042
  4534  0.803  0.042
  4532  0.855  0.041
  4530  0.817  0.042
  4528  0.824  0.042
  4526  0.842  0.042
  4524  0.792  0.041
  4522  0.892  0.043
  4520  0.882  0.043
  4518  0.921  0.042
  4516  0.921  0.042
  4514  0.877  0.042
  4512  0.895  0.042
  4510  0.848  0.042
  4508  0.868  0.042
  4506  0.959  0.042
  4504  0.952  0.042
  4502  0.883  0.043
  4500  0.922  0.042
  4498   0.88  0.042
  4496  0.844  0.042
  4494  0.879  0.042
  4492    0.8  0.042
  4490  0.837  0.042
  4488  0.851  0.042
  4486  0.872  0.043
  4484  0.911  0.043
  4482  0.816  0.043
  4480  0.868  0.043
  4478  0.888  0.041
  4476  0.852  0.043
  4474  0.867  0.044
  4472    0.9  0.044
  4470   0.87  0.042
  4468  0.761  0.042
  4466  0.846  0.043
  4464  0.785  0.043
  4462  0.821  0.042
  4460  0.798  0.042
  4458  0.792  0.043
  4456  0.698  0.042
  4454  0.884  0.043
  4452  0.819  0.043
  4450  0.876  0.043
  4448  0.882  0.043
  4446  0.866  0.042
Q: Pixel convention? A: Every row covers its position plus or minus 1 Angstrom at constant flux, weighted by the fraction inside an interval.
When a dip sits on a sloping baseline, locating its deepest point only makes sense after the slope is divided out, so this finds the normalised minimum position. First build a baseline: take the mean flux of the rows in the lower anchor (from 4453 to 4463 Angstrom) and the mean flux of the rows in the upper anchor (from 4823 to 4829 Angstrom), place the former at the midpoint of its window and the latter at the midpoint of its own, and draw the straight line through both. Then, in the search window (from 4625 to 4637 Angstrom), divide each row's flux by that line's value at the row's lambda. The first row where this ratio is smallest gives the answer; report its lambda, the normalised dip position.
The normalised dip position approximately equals 4634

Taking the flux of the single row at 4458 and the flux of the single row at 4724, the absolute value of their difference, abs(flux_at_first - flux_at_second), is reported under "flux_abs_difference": 0.18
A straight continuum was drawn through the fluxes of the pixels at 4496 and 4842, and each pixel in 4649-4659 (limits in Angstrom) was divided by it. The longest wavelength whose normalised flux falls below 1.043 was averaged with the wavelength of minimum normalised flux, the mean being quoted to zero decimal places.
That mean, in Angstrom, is 4656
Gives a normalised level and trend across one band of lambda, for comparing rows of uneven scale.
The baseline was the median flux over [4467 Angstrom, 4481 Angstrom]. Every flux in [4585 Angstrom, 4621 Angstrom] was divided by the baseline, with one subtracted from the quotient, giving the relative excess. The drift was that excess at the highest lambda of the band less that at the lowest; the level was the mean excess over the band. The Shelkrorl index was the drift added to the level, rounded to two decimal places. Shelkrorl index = 0.00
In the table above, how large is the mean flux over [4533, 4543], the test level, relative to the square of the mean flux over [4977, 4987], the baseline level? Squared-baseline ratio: 1.16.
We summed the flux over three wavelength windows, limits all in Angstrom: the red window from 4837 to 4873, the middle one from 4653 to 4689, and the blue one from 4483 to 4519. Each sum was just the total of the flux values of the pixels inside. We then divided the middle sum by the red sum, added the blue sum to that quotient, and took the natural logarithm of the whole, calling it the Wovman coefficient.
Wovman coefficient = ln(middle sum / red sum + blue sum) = 2.83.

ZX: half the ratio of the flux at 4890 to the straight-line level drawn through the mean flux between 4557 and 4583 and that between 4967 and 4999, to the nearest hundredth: 0.51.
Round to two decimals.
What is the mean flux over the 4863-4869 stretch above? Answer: 0.84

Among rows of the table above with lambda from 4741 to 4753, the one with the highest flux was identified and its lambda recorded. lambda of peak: 4750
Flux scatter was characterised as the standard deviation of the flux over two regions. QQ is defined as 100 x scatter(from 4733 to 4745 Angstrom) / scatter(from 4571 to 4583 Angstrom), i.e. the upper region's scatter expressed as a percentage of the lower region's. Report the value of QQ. 126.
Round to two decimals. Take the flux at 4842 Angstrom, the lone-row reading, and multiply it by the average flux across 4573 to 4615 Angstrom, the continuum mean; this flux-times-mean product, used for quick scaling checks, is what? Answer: 0.73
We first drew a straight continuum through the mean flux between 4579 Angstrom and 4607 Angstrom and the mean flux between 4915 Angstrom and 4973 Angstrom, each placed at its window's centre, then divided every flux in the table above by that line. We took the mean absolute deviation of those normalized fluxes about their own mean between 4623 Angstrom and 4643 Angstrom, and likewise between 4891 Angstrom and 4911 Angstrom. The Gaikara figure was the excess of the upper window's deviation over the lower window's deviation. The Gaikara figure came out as 0.013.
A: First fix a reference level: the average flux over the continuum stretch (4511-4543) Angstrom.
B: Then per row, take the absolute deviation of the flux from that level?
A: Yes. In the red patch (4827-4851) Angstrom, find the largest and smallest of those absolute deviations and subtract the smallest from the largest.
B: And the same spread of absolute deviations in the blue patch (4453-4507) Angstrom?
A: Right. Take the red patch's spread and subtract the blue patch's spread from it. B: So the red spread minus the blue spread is -0.07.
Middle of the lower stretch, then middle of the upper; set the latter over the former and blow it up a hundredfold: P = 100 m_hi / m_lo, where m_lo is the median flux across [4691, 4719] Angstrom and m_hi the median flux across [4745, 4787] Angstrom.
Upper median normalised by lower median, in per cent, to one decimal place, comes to 97.7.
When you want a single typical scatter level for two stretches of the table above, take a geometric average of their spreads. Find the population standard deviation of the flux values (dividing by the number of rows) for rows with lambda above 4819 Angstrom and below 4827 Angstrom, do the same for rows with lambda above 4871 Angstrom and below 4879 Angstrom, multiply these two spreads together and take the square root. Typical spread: 0.0350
